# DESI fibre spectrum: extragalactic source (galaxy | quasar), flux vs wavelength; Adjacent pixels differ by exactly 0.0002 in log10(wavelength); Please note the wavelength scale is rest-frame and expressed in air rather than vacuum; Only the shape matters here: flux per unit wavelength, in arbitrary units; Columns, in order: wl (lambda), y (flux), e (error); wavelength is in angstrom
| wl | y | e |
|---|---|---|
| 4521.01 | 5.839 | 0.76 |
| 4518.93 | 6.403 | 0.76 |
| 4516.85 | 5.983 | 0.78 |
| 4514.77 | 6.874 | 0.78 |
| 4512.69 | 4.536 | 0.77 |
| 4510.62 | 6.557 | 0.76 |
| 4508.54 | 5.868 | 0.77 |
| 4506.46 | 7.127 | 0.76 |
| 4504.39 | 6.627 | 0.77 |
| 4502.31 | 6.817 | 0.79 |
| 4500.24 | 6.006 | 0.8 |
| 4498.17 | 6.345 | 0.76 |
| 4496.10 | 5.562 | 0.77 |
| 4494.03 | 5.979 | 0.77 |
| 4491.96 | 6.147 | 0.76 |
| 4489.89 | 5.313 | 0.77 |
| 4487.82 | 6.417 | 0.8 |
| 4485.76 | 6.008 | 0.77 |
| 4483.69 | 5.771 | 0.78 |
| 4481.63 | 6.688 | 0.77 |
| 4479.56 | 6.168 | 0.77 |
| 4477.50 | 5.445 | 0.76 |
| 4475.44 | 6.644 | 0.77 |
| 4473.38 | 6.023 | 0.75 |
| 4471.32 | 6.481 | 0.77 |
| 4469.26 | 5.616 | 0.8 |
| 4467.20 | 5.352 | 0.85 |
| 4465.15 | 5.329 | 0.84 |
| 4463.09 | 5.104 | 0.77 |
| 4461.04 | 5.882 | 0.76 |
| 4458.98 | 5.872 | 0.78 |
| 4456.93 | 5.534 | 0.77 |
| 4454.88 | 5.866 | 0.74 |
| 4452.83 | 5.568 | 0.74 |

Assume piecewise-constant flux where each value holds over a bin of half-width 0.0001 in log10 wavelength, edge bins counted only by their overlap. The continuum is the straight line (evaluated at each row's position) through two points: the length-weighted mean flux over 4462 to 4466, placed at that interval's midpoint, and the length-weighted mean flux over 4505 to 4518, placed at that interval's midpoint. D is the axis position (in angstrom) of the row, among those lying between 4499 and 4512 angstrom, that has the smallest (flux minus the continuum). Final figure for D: 4508.54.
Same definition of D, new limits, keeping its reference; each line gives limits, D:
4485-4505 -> 4489.89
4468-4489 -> 4477.50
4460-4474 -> 4463.09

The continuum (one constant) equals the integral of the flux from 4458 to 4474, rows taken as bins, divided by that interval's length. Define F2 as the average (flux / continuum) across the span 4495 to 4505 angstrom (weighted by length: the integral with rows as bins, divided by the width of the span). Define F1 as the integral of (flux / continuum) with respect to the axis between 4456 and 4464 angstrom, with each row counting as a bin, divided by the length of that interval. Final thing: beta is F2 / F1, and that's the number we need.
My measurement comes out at 1.12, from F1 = 0.98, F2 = 1.10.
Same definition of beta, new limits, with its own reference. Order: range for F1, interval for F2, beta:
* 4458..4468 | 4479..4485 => 1.12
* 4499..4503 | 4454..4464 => 0.89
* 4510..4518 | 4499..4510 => 1.09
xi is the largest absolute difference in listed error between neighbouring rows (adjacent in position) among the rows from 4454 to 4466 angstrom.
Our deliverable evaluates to 0.07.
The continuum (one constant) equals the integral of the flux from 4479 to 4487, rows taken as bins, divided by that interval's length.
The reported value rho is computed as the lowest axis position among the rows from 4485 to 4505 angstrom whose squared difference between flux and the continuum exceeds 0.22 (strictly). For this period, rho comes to 4489.89 angstrom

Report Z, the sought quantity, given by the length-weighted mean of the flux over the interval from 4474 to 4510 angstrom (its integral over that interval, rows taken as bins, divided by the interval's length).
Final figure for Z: 6.2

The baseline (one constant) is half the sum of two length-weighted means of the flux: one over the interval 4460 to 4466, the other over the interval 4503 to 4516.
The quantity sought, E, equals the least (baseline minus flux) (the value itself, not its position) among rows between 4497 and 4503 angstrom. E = -1.0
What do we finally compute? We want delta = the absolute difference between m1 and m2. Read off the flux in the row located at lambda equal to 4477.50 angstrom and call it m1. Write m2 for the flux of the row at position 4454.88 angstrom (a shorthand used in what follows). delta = 0.4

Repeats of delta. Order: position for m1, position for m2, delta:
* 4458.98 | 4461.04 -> 0.0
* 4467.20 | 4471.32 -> 1.1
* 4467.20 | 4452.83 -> 0.2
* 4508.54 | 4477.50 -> 0.4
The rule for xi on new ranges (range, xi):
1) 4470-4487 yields 0.02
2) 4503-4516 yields 0.01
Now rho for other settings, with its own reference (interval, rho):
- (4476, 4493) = 4477.50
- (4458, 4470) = 4463.09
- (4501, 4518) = 4502.31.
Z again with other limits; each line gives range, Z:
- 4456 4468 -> 5.5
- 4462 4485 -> 5.9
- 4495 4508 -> 6.4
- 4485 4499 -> 6.0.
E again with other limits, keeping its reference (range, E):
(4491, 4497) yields -0.3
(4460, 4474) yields -0.6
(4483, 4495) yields -0.6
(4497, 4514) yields -1.3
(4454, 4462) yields 0.0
